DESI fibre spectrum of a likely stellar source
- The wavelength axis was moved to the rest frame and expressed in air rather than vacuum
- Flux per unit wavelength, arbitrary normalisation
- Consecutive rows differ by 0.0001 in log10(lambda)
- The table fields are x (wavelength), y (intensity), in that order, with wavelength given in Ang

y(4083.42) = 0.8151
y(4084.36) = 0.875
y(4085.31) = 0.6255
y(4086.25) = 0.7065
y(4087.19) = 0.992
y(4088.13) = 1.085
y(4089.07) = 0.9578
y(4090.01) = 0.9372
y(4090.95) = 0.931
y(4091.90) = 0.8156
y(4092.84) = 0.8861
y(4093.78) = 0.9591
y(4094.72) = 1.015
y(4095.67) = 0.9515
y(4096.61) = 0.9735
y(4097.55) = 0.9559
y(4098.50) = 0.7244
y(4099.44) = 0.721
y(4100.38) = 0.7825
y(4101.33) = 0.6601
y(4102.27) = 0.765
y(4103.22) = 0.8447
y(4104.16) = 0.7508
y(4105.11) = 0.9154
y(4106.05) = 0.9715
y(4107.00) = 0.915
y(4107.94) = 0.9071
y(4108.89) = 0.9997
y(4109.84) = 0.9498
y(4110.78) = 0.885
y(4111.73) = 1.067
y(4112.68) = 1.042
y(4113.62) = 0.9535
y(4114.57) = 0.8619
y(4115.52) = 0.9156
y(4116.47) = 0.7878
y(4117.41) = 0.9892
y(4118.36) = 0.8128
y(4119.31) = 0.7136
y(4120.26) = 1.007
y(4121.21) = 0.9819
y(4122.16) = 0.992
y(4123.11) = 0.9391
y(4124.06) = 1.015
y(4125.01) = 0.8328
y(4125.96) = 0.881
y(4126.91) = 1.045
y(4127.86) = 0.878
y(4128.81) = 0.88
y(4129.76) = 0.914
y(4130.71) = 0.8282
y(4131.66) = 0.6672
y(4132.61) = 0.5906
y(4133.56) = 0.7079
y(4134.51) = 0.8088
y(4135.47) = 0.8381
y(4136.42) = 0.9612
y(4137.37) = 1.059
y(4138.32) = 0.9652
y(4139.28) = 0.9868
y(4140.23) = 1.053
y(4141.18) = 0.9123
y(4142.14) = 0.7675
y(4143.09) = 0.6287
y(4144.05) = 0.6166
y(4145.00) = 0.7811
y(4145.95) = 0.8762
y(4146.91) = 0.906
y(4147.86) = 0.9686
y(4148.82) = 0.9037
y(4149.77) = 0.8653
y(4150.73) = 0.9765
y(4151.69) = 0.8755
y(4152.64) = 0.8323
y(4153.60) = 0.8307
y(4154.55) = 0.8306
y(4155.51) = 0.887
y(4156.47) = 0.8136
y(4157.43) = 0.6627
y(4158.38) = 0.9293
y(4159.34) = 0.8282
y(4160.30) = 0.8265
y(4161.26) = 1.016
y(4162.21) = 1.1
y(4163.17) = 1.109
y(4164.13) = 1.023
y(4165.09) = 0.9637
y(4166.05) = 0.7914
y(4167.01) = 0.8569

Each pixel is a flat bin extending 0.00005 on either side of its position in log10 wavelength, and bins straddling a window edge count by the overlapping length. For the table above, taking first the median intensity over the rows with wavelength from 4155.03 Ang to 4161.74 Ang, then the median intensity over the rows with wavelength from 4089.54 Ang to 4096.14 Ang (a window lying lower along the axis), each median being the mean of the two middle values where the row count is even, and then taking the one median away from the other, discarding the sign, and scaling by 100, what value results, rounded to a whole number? 11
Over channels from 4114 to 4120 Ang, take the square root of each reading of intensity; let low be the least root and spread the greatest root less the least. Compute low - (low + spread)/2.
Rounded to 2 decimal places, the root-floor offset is 0.35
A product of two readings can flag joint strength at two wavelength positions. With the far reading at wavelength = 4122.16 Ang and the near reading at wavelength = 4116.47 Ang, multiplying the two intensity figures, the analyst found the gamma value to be 0.78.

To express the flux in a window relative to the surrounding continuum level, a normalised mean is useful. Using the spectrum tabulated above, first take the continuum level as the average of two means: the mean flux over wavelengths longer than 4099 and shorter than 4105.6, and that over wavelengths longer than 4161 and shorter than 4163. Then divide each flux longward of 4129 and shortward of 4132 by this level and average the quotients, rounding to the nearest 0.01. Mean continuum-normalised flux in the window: 0.88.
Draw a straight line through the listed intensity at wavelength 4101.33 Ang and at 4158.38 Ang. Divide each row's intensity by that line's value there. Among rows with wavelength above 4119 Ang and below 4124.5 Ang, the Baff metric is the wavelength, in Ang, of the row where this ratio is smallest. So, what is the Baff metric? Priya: 4119.31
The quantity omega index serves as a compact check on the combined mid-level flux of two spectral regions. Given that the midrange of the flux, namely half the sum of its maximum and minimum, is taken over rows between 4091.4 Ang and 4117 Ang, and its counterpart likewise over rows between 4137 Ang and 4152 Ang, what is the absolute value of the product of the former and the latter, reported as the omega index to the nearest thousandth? 0.723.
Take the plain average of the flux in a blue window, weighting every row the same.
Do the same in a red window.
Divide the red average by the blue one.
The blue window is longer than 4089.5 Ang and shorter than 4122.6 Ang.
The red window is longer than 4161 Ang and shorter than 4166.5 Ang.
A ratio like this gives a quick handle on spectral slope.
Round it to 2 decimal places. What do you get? 1.12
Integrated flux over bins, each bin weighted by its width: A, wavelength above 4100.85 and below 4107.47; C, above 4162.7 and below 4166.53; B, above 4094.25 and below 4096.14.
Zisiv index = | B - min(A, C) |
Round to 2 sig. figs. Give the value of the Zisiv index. 1.9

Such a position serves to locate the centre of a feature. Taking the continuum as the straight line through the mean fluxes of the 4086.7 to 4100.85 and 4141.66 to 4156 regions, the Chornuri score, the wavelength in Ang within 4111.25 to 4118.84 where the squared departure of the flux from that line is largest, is 4111.73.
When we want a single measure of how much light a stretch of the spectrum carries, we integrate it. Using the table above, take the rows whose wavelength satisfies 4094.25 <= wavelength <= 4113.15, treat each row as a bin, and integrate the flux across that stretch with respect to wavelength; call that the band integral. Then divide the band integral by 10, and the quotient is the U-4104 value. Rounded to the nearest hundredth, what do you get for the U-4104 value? 1.68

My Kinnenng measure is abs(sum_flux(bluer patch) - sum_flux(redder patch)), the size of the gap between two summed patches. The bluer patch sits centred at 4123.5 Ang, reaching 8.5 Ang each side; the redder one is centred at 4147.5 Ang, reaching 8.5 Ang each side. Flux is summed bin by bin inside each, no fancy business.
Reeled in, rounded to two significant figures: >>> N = 0.58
